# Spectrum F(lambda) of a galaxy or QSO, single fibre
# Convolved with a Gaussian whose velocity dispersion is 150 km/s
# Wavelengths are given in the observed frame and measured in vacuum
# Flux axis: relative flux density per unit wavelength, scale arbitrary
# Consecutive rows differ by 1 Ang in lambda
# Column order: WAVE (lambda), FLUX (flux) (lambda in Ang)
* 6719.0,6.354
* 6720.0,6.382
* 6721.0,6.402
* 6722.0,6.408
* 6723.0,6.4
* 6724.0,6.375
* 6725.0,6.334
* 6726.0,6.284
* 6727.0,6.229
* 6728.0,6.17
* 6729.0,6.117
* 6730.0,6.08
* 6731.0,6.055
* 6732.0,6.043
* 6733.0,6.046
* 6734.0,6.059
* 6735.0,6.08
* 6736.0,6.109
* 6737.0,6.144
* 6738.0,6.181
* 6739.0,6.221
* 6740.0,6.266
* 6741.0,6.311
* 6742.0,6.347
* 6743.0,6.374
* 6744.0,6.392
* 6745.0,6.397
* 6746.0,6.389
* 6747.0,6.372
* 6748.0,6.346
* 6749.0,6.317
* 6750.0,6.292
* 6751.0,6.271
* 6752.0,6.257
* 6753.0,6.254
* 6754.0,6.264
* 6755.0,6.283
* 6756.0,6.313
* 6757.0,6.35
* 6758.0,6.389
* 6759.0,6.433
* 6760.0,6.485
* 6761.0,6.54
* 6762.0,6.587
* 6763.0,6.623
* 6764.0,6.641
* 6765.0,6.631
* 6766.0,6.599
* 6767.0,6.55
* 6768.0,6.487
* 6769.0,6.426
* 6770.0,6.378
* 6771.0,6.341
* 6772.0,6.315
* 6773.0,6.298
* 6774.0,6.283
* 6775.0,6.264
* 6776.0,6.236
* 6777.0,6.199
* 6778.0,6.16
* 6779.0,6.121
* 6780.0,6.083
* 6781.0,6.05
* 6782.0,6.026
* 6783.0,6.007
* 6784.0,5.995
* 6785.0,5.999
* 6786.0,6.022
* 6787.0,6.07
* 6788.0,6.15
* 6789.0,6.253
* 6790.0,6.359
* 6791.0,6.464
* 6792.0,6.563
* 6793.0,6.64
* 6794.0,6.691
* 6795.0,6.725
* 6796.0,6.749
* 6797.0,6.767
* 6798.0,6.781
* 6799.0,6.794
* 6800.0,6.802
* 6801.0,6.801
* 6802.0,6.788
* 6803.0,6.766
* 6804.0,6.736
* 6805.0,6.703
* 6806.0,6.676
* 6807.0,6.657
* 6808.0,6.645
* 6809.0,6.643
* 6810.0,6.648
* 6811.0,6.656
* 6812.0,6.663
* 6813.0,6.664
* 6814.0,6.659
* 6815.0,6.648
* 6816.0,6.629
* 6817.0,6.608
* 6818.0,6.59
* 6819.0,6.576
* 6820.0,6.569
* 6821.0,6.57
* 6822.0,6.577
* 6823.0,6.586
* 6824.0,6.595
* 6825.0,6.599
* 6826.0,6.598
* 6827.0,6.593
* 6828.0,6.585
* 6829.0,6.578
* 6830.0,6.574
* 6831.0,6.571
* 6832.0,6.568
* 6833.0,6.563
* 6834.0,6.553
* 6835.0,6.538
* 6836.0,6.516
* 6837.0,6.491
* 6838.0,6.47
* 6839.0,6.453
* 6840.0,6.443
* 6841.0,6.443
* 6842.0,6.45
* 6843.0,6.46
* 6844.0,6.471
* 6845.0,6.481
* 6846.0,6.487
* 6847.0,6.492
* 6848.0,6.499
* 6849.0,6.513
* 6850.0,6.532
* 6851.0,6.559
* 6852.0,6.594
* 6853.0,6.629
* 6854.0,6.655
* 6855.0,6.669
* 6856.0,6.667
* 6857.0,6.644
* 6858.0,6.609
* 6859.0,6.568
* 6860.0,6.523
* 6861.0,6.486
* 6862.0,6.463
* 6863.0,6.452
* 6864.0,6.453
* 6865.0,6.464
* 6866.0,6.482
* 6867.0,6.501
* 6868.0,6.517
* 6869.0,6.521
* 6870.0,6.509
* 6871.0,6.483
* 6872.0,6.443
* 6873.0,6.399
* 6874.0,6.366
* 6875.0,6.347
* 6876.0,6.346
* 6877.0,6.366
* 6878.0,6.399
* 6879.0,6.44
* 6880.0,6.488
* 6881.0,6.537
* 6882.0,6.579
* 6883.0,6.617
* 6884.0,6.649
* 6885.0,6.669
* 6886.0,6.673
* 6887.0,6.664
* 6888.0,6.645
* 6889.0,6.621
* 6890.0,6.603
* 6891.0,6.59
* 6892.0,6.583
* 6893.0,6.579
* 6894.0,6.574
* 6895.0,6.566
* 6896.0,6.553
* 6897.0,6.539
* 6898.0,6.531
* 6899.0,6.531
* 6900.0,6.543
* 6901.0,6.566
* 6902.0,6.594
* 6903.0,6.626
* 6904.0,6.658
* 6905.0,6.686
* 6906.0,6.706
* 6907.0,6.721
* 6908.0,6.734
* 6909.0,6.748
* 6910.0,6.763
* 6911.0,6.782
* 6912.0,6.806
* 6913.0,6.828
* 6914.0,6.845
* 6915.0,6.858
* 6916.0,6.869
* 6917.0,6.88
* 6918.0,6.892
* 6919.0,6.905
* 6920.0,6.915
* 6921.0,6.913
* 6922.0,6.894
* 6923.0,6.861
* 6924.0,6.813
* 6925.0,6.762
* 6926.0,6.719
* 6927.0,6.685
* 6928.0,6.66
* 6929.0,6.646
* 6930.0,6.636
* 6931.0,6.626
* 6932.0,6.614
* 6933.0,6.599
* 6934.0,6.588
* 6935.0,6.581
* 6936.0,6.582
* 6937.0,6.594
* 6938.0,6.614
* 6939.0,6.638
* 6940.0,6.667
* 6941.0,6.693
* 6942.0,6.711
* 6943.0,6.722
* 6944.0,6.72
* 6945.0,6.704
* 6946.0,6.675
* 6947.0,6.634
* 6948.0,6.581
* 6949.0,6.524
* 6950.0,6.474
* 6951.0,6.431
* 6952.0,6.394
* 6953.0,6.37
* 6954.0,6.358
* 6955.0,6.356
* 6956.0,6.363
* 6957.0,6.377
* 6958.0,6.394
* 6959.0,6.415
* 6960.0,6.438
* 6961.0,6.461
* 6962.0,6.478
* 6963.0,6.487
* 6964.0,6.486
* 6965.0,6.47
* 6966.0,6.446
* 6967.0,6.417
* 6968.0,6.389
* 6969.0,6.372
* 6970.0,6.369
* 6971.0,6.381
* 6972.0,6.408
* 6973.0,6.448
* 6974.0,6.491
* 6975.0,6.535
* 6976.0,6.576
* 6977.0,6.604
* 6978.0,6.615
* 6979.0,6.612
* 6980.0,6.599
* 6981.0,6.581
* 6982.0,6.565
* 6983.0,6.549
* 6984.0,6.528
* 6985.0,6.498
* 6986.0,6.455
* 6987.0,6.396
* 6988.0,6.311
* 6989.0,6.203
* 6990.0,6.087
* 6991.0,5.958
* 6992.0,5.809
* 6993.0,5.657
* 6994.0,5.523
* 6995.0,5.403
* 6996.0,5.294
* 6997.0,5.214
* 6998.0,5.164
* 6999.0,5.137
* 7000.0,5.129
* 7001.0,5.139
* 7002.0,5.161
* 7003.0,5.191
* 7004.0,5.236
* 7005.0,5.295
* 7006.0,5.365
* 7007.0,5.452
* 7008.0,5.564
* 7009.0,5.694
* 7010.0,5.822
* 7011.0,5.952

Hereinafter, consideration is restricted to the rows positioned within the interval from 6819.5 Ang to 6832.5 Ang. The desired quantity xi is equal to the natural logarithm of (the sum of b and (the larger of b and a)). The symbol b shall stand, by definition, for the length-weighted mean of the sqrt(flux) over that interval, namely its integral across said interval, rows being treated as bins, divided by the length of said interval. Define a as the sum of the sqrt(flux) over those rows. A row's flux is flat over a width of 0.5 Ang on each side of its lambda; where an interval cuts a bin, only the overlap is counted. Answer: 3.58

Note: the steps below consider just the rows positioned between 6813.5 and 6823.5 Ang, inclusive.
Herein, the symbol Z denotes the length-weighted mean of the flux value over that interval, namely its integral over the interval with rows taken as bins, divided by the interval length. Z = 6.60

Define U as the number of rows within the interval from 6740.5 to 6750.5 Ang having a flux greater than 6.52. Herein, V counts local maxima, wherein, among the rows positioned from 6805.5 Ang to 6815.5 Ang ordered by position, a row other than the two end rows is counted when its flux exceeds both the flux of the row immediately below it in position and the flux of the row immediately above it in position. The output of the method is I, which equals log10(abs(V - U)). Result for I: 0.0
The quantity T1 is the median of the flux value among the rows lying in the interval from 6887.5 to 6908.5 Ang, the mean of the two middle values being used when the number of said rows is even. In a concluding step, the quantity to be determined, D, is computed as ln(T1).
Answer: 1.89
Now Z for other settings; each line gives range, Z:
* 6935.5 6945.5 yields 6.66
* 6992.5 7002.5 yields 5.28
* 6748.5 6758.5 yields 6.30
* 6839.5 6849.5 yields 6.47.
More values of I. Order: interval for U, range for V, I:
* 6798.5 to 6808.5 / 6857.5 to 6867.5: 1.0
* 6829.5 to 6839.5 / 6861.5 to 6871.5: 0.7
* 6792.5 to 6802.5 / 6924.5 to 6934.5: 1.0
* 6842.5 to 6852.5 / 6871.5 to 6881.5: 0.5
